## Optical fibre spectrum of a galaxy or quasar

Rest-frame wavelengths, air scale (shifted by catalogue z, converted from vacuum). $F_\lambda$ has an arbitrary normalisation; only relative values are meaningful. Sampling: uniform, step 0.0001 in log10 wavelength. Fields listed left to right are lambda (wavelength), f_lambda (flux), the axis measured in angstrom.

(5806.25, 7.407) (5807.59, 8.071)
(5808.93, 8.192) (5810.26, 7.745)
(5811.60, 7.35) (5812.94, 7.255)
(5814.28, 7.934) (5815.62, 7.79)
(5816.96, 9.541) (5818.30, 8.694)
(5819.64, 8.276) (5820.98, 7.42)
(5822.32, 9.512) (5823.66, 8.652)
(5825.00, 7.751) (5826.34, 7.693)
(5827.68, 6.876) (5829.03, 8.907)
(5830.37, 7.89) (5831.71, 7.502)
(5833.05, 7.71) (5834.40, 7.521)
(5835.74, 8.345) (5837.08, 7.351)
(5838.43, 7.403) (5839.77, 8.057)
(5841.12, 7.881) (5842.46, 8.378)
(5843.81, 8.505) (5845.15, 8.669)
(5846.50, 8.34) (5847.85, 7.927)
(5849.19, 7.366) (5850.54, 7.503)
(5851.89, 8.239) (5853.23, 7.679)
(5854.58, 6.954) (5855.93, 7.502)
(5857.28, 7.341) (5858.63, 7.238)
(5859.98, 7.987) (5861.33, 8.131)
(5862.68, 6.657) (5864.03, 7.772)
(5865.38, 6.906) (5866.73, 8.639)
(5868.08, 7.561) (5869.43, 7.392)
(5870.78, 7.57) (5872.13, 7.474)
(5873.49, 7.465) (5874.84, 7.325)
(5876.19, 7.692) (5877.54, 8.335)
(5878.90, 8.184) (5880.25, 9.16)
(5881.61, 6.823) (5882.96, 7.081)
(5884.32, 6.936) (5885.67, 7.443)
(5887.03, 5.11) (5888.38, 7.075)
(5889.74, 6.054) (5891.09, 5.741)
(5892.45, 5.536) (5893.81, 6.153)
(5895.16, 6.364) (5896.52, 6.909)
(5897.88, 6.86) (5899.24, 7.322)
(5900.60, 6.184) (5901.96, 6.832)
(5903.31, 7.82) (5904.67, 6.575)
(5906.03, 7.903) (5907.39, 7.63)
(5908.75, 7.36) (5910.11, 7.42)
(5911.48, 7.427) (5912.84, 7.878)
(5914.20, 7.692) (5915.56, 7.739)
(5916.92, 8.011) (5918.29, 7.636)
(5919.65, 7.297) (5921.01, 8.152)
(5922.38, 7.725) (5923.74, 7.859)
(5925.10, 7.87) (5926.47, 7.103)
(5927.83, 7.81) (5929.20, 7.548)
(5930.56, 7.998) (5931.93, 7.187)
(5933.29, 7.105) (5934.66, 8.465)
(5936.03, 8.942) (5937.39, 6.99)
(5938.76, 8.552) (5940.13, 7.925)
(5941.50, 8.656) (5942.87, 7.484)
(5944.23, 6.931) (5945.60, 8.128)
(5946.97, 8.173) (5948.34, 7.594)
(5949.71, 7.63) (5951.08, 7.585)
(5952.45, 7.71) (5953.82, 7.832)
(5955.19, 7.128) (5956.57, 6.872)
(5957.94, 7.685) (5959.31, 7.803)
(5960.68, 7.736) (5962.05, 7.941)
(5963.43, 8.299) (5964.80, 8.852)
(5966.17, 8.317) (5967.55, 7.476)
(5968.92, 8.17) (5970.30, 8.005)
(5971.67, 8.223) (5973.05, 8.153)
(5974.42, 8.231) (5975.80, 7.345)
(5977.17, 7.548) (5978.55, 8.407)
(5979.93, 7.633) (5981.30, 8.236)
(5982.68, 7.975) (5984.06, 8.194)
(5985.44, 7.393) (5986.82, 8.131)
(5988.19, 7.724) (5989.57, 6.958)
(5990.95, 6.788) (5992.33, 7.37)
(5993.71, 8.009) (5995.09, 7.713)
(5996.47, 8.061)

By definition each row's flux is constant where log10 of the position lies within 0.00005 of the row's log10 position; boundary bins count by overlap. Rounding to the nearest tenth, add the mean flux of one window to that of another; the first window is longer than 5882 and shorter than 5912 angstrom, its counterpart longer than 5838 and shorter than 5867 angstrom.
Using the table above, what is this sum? 14.6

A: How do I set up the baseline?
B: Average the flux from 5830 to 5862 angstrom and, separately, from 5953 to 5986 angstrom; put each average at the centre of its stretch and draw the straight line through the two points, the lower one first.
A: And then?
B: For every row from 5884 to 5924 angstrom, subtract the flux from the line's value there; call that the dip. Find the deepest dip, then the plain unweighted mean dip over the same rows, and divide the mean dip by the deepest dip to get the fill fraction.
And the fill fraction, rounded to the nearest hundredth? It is 0.28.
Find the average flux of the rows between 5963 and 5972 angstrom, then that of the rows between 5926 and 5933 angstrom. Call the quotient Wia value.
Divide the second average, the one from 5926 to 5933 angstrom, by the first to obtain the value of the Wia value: 0.92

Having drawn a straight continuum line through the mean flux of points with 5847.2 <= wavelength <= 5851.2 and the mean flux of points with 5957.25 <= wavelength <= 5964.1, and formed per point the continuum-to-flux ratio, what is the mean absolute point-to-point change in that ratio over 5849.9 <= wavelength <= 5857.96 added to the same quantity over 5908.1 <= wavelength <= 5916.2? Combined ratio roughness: 0.09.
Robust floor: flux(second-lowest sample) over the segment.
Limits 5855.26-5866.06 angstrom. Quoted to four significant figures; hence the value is 6.906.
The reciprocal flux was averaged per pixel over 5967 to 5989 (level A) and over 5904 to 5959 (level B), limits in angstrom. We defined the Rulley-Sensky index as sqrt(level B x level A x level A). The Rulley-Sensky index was 0.0457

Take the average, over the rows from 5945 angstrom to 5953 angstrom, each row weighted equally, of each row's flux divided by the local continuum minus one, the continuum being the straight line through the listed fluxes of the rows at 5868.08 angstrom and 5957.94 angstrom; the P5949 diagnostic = 0.017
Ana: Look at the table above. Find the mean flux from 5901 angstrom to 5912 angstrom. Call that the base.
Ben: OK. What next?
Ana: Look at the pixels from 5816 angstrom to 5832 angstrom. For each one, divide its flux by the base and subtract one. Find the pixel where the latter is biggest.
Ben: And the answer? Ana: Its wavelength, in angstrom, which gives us 5816.96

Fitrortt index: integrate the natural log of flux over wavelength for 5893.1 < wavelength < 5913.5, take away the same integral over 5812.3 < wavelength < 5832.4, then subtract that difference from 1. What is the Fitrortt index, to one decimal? 3.1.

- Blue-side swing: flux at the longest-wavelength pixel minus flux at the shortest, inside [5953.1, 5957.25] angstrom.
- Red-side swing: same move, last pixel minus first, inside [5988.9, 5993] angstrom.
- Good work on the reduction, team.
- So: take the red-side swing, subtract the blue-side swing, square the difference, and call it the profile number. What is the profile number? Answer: 1.9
